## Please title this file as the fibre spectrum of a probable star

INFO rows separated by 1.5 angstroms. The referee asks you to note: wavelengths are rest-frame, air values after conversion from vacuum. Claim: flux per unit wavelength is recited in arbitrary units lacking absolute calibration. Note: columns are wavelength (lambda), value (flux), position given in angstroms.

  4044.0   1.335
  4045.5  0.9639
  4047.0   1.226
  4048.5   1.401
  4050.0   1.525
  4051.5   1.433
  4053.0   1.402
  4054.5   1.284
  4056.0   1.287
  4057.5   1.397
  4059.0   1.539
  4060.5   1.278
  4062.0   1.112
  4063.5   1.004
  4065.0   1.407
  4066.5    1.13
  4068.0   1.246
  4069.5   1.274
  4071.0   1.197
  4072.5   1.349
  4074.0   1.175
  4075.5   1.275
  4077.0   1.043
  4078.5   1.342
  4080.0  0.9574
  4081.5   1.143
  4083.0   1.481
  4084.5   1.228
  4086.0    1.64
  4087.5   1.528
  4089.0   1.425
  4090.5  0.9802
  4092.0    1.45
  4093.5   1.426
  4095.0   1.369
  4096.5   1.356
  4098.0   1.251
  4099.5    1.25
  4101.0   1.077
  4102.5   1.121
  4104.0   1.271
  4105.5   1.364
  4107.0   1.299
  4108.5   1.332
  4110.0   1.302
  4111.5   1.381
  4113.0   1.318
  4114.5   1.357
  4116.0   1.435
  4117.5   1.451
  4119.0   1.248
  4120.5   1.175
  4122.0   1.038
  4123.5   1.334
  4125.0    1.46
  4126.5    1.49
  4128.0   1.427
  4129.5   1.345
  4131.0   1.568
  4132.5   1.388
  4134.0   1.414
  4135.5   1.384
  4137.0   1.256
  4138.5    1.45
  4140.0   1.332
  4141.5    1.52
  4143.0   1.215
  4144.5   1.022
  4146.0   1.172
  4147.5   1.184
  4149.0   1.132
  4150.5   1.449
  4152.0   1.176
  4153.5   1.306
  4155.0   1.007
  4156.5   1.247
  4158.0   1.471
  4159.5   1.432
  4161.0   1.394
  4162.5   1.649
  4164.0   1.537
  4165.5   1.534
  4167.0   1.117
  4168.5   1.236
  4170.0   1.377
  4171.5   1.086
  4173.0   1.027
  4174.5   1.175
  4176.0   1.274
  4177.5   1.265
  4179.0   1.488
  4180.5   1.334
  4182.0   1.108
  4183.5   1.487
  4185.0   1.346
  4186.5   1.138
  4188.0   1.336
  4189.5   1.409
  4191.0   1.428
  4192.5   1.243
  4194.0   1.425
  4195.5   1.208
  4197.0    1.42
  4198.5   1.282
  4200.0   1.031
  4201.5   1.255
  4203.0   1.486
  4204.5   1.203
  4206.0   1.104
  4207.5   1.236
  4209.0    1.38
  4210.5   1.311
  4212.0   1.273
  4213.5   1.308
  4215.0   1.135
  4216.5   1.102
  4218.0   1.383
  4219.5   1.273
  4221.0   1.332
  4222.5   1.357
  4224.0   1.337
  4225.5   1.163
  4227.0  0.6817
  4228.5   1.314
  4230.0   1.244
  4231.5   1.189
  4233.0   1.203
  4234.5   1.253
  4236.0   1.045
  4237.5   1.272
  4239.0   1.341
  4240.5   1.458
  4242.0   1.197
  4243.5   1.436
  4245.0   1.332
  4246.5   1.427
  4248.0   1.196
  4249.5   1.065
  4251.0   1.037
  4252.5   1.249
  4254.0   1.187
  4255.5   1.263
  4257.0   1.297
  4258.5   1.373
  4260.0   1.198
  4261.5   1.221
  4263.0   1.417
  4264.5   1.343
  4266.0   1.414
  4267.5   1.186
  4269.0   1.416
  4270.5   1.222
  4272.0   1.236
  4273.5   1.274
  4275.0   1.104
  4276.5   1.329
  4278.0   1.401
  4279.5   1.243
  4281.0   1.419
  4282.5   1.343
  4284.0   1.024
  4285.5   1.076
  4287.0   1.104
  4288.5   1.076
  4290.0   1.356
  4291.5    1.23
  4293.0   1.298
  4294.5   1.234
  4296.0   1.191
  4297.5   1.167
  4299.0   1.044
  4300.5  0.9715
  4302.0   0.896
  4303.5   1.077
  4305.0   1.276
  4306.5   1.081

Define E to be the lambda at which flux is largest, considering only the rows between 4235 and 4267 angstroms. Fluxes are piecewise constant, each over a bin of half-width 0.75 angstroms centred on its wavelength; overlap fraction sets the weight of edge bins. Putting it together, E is 4240.5 angstroms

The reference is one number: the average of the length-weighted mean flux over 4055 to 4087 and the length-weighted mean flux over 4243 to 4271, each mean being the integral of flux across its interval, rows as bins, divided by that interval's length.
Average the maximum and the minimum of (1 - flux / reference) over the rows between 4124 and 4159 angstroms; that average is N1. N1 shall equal -0.013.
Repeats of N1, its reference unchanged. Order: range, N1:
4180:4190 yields -0.021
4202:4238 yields 0.147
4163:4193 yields -0.009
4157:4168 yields -0.088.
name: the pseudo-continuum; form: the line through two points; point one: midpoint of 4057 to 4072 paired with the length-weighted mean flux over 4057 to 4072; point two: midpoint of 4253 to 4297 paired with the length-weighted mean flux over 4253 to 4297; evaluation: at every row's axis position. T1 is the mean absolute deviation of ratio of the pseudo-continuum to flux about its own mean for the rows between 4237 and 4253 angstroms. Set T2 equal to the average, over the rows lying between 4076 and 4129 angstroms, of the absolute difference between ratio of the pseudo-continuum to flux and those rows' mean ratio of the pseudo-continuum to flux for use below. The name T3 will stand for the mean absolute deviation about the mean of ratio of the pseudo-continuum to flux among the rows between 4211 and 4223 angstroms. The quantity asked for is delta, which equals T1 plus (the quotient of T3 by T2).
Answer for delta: 0.72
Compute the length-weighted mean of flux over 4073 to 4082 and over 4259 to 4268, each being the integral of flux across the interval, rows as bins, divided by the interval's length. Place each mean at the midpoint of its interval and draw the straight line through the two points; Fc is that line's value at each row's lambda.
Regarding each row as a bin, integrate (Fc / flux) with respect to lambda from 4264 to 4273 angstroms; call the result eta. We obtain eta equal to 9.1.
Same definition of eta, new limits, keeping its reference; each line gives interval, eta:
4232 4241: 9.3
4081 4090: 7.6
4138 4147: 8.7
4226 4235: 10.6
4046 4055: 7.6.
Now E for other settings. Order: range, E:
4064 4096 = 4086.0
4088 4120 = 4117.5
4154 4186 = 4162.5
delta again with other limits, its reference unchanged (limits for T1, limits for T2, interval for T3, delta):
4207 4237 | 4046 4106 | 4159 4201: 1.12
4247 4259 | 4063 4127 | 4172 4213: 0.91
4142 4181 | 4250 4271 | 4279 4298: 1.35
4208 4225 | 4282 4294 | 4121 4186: 1.06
